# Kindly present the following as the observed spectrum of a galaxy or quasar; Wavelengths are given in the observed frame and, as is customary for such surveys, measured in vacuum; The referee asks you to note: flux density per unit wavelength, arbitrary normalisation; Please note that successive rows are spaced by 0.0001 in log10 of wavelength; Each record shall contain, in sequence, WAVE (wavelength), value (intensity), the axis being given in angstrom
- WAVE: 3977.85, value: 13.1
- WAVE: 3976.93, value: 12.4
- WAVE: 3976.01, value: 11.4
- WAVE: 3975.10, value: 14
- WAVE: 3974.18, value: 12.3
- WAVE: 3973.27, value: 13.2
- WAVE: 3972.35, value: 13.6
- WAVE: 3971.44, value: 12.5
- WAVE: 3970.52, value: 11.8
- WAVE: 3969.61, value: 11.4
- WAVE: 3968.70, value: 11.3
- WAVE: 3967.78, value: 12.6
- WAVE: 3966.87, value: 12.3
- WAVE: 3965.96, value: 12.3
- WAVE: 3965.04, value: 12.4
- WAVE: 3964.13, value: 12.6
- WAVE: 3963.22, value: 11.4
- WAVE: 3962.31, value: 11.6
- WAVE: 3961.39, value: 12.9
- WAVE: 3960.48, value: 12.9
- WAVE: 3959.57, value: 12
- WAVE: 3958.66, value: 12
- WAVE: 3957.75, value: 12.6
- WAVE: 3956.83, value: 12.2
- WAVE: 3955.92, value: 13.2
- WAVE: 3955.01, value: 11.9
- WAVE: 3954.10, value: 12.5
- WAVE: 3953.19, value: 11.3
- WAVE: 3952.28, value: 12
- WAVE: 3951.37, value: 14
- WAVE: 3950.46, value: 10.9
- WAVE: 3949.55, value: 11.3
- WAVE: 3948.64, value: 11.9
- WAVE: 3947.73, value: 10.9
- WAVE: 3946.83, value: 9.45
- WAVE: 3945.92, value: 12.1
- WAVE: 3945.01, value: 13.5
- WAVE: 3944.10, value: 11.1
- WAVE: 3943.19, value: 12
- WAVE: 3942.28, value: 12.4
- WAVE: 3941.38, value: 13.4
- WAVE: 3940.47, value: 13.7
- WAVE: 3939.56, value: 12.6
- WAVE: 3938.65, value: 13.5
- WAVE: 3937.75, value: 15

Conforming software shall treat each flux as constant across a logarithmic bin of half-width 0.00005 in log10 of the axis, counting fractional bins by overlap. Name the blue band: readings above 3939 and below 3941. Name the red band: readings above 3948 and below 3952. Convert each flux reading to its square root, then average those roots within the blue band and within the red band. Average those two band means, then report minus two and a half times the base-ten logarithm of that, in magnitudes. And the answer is -1.37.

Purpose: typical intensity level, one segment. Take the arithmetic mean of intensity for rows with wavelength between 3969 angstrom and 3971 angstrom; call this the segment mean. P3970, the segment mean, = 11.6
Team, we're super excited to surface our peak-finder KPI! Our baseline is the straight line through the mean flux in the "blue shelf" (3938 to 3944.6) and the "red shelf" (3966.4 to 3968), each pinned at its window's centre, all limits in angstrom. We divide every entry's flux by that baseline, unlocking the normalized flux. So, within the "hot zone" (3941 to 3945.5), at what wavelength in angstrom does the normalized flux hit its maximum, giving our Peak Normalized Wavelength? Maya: 3945.01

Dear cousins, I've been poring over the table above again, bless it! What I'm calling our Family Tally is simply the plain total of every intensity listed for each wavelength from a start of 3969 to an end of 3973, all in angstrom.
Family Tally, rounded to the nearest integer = 49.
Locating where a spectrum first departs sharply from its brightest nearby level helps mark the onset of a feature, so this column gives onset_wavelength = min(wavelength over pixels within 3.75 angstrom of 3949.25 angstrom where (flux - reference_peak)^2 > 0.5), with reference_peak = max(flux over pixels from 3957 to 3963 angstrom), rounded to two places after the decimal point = 3945.92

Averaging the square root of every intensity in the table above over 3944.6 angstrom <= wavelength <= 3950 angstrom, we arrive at 3.39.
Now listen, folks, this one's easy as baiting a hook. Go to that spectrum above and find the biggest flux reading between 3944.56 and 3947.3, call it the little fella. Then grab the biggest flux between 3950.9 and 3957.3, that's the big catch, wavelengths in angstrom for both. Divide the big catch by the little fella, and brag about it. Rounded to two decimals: 1.04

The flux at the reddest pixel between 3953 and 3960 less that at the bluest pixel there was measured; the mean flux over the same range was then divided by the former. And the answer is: 17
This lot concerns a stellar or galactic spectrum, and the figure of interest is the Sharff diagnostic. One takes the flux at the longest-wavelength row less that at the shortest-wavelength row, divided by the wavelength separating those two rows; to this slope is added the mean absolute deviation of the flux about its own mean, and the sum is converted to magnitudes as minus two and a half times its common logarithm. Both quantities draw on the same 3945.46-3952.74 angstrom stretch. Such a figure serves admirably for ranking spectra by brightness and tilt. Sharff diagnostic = 0.1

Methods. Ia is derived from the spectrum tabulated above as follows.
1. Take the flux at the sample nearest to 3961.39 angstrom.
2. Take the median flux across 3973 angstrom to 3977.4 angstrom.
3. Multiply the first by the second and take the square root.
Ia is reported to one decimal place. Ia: 12.6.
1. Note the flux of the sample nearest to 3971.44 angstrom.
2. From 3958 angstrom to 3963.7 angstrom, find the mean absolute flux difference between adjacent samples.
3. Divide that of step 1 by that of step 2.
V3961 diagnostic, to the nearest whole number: 26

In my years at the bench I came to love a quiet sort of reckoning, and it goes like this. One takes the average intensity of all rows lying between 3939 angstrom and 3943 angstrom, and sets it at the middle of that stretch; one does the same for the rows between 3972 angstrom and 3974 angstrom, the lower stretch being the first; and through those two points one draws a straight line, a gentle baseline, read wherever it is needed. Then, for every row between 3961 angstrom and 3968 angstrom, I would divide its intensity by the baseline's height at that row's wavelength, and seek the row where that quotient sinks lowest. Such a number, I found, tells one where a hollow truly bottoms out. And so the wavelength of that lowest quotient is 3963.22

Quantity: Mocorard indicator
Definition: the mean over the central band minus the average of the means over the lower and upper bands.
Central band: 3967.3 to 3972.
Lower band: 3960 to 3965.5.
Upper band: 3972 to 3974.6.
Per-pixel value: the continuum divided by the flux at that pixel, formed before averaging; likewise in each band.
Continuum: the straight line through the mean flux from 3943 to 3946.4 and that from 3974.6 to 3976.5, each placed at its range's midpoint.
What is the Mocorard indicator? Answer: 0.06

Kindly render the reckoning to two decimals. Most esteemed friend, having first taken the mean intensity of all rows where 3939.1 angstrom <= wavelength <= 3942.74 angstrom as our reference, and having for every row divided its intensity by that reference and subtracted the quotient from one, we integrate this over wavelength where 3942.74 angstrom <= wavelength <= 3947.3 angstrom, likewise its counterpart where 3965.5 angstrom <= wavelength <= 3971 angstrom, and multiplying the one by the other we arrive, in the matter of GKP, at 0.22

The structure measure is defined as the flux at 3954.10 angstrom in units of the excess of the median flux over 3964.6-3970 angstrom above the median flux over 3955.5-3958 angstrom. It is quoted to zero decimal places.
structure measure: -42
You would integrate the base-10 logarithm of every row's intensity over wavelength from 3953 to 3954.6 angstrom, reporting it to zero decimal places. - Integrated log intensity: 2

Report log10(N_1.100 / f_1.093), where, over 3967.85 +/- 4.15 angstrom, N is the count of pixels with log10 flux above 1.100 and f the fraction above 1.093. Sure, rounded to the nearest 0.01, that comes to 0.65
